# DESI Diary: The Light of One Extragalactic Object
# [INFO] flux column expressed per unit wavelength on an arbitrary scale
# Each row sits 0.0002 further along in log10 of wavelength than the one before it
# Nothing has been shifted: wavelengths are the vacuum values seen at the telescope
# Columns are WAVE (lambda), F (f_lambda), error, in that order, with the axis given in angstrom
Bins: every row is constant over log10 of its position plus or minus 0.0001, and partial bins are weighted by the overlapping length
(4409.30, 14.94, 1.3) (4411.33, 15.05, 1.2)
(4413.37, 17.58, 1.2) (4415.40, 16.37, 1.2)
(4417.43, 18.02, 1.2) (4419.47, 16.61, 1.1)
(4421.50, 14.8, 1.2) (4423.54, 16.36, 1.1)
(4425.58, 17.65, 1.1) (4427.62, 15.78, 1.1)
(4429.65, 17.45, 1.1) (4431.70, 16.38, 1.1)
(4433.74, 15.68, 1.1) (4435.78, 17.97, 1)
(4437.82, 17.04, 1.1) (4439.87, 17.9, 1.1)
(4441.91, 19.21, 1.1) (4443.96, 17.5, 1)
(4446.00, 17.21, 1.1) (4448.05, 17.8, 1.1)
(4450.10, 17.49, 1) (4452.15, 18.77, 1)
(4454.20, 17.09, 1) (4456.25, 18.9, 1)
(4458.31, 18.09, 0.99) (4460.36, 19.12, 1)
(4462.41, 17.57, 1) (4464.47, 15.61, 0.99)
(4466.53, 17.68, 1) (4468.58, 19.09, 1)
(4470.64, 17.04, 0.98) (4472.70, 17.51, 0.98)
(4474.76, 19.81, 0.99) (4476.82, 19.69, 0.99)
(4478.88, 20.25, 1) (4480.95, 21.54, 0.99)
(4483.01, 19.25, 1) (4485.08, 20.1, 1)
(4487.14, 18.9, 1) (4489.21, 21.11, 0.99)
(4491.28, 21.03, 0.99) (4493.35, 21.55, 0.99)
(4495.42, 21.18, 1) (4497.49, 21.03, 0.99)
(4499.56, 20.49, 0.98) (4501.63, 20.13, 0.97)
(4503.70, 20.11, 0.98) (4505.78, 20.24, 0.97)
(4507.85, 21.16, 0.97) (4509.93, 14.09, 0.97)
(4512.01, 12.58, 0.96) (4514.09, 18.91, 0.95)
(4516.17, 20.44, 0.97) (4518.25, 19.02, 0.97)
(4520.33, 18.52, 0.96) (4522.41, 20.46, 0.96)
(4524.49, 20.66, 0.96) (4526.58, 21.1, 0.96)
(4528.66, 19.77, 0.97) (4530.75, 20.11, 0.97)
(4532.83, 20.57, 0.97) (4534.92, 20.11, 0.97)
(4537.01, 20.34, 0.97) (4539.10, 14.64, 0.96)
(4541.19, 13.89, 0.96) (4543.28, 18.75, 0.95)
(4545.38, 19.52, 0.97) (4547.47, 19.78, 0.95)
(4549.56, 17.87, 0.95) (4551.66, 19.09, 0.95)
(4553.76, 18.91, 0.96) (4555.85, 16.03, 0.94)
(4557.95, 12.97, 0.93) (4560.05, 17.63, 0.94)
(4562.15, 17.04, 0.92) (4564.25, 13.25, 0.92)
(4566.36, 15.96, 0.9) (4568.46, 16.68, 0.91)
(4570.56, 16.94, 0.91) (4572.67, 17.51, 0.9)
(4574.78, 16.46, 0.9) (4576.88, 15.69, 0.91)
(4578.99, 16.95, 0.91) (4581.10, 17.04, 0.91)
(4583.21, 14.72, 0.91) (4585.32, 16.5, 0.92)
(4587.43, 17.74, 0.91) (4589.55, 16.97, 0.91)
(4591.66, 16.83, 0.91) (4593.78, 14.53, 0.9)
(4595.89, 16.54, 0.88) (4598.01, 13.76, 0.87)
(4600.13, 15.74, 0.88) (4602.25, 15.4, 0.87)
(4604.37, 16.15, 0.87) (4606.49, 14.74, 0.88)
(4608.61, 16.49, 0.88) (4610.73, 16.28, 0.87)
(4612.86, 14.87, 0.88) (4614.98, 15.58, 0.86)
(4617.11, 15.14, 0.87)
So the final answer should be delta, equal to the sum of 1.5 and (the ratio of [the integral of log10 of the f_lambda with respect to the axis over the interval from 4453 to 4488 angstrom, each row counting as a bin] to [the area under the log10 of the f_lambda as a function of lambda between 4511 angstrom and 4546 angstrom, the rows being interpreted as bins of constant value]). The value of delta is 2.50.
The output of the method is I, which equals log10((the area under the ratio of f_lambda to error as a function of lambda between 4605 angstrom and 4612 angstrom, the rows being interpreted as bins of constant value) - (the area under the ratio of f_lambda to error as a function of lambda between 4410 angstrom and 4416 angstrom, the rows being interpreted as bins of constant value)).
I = 1.7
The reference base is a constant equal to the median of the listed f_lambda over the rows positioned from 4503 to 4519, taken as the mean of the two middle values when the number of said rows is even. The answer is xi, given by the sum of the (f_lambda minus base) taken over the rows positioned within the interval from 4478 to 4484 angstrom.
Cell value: 2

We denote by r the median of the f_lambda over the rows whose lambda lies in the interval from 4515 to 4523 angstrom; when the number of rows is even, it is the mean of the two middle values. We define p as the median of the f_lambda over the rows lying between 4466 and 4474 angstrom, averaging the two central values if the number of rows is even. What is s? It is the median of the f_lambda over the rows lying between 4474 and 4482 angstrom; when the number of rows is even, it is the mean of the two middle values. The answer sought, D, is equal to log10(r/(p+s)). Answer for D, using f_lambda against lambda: -0.280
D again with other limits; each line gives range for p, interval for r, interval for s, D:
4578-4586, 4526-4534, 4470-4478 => -0.240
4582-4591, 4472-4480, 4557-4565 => -0.208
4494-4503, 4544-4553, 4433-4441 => -0.297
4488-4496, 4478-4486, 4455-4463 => -0.293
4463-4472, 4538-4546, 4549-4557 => -0.331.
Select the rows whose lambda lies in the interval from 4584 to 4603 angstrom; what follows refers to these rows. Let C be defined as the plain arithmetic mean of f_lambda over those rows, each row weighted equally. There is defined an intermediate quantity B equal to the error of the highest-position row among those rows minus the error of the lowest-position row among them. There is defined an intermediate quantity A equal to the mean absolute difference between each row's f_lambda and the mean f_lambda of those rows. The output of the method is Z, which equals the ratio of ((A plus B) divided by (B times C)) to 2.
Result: -0.6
